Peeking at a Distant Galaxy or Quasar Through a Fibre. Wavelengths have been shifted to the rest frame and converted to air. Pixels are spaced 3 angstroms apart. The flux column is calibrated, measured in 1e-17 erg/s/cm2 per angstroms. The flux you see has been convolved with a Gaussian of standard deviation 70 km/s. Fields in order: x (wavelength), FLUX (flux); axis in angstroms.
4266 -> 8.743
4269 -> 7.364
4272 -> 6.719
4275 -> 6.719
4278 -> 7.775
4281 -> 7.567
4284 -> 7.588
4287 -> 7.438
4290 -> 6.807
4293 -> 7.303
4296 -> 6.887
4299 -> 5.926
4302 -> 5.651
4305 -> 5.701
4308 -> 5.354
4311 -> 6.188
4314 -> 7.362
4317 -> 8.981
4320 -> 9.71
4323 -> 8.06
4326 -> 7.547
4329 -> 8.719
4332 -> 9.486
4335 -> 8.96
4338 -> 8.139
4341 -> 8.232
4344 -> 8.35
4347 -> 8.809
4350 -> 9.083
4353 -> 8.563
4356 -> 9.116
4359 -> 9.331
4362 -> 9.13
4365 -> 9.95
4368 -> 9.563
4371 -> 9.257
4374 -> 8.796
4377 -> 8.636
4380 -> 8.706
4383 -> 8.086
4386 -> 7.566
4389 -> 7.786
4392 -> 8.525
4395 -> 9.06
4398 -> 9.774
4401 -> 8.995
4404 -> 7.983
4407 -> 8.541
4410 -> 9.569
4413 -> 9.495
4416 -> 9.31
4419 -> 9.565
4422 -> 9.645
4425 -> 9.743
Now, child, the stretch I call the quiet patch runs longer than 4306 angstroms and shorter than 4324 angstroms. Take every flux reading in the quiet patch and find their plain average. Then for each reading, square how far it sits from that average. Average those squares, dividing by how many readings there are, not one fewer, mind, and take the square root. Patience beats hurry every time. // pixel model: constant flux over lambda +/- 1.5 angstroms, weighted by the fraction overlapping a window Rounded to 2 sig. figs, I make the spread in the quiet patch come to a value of 1.5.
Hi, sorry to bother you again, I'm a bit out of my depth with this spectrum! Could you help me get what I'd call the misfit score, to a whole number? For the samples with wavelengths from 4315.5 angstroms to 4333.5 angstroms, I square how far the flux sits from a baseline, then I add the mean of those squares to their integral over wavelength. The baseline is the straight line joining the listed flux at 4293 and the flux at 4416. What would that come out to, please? 28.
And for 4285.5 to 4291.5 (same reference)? 1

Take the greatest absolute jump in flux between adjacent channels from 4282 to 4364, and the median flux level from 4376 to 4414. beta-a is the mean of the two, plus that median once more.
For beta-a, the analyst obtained 13.8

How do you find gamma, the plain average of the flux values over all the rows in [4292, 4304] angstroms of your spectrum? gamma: 6.4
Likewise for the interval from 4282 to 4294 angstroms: 7.3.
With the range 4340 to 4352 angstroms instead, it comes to 8.6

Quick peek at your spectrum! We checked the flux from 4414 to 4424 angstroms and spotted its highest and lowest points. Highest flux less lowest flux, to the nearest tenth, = 0.3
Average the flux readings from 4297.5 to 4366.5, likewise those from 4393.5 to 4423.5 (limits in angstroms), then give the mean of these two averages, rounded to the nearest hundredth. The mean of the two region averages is 8.65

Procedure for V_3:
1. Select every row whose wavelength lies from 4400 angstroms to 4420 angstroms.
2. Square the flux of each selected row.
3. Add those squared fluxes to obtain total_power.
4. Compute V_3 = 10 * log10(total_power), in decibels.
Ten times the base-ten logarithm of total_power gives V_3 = 27.6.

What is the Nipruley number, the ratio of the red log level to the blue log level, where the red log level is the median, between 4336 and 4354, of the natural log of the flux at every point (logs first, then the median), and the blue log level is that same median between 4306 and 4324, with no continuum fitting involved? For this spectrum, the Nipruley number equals 1.05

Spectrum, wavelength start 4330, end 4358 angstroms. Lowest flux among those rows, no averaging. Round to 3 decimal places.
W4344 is 8.139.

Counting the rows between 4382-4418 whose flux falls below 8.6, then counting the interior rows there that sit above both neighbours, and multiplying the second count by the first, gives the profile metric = 12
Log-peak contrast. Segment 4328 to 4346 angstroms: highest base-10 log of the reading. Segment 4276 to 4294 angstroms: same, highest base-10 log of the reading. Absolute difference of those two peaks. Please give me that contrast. 0.086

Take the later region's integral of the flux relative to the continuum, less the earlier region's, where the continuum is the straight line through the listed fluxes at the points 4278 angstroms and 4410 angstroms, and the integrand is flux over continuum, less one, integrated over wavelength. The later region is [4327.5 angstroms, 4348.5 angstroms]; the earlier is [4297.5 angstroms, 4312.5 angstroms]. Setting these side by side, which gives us 4.6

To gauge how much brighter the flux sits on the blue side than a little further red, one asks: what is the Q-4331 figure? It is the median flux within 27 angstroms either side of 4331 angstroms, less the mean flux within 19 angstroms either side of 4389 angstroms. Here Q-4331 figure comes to -0.1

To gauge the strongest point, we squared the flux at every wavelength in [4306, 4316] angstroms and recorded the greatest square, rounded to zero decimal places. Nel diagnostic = 54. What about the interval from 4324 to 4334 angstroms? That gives 90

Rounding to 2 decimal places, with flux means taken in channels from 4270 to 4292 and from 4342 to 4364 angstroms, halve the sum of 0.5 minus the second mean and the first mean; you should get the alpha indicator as -0.59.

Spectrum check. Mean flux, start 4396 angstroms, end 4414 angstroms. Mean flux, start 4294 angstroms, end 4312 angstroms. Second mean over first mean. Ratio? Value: 0.66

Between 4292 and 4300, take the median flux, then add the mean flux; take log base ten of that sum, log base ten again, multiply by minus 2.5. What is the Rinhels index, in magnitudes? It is -0.14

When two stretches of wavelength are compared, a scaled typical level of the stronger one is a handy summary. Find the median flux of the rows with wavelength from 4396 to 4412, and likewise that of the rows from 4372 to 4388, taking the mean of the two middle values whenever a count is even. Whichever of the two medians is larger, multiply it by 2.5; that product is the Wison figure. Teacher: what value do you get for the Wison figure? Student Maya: 22.5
